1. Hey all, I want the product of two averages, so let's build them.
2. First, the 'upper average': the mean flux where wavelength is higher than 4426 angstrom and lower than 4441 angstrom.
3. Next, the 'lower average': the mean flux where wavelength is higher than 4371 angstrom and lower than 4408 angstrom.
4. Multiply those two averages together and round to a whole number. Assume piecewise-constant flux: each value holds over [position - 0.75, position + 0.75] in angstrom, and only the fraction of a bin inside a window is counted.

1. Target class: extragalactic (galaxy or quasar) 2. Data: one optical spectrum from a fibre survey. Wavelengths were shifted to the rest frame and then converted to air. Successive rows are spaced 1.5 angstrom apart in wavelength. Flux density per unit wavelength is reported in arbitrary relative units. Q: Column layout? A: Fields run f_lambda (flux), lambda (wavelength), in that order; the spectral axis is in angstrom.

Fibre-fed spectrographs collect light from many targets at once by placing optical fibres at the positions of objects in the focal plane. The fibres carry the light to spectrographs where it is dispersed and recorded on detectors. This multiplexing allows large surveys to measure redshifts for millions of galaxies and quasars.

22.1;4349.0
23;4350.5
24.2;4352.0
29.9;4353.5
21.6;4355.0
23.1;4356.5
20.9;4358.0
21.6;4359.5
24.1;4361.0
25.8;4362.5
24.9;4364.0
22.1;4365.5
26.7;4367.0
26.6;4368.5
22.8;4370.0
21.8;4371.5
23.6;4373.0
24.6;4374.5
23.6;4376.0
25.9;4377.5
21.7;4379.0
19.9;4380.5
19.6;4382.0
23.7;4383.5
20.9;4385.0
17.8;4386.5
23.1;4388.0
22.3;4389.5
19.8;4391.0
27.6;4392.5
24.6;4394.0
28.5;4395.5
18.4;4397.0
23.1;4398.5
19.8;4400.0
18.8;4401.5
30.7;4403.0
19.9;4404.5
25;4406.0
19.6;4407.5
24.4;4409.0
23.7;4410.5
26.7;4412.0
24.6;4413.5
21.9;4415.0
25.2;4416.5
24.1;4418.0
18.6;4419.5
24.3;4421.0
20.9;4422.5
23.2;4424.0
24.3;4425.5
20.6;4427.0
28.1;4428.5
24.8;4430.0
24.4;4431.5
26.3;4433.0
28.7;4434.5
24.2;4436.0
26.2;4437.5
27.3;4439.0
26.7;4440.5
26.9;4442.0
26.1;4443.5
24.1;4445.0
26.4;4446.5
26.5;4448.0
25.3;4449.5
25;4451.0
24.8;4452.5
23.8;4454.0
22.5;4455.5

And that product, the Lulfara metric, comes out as 581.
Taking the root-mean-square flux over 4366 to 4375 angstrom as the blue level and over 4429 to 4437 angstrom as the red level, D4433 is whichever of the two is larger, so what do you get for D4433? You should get 25.7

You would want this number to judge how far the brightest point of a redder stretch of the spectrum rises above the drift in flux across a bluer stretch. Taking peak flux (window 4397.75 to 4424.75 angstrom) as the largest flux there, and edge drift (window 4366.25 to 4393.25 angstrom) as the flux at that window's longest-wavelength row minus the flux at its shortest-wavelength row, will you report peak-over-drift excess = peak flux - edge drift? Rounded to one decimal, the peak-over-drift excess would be 29.8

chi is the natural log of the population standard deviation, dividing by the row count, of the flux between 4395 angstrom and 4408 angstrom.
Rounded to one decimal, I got 1.4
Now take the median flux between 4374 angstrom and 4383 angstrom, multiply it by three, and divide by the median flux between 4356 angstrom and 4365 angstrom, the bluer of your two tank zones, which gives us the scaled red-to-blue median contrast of 2.9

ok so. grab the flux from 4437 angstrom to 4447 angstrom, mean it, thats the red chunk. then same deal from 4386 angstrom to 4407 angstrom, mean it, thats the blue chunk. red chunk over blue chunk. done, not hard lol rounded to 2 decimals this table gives 1.15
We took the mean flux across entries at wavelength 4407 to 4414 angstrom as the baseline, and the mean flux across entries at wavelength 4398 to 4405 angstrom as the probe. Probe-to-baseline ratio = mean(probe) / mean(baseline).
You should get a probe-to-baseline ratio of 0.94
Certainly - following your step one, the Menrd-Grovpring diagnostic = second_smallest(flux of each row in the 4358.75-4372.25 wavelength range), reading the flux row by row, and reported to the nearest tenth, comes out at 21.8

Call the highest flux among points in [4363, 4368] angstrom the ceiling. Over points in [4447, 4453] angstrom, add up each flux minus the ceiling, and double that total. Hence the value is -10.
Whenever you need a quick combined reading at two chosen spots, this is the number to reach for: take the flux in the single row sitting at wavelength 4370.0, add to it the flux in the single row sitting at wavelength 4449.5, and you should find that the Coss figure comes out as 48.1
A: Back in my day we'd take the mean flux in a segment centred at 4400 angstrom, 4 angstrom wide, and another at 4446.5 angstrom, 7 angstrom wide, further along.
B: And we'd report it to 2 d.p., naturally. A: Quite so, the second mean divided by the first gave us 1.25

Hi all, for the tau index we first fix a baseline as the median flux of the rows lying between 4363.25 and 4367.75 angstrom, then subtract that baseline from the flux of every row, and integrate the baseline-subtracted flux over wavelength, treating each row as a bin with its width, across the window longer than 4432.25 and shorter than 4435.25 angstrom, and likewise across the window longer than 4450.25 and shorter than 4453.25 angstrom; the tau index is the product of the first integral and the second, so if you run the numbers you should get 0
